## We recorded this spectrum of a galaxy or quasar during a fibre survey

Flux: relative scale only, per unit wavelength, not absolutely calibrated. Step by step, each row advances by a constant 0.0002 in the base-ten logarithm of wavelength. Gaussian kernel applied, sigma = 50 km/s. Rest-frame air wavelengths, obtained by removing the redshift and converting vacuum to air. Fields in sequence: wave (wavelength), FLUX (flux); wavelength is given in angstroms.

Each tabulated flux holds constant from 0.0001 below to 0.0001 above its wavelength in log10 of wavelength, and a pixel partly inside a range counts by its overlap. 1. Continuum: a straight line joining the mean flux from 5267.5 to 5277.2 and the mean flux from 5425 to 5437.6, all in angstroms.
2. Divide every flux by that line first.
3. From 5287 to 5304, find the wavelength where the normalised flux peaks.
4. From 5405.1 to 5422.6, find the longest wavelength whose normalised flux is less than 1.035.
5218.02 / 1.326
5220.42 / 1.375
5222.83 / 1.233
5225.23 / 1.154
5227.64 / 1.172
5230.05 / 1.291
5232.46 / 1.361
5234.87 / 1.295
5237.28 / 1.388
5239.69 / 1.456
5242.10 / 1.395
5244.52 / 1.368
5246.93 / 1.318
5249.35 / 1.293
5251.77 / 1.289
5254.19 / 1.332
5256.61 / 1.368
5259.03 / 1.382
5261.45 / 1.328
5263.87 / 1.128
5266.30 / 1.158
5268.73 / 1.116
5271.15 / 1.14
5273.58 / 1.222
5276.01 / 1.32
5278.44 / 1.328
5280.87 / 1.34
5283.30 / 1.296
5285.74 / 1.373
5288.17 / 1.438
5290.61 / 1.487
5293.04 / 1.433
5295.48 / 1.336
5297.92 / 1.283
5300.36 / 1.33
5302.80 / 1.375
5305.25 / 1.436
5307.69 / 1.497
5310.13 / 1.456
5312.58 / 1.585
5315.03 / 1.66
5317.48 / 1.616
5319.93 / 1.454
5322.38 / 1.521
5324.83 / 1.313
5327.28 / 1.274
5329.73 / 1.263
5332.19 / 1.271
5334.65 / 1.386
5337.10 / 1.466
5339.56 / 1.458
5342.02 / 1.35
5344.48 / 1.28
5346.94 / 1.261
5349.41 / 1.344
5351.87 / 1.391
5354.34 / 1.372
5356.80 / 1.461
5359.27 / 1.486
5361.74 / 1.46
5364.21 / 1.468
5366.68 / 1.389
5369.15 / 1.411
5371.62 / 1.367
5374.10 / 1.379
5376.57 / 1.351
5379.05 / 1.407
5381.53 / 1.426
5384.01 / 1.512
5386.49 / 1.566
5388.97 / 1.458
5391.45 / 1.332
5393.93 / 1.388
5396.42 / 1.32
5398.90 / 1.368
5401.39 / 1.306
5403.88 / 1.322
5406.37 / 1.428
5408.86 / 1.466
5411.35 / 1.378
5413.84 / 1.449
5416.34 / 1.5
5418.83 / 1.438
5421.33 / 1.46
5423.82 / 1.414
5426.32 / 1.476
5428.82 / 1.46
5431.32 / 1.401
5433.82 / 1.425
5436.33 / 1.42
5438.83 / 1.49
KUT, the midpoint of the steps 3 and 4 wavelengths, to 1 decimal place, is 5356.0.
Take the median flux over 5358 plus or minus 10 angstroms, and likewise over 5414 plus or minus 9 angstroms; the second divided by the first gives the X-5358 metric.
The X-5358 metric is 1.02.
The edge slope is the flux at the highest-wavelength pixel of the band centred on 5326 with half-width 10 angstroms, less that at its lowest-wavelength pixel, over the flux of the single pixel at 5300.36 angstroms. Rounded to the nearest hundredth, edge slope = -0.17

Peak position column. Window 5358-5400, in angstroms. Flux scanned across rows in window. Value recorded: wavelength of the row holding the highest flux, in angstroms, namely 5386.49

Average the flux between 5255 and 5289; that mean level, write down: 1.28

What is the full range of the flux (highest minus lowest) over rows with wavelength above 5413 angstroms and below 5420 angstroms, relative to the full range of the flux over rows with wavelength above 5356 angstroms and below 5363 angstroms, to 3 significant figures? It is 2.38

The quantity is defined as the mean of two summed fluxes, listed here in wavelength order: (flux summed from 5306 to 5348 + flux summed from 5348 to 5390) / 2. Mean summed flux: 24.2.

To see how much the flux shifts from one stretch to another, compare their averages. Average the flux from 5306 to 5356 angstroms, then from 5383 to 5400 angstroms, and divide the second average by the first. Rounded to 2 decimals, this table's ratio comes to 1.01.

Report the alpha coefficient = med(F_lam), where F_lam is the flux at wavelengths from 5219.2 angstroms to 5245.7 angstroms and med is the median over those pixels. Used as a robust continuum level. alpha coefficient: 1.36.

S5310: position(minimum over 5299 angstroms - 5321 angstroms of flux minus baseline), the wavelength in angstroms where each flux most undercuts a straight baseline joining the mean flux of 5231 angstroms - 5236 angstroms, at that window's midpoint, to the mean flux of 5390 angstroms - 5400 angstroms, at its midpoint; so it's 5300.36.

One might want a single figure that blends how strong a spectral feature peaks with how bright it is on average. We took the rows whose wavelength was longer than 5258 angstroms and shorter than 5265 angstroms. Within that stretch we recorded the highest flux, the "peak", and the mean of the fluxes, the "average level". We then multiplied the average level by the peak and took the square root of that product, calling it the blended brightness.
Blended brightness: 1.33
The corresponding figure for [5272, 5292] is 1.42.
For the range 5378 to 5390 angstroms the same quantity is 1.52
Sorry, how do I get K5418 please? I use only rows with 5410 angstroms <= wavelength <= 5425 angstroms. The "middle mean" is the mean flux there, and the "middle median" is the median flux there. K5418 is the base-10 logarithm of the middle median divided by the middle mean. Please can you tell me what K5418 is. 0.001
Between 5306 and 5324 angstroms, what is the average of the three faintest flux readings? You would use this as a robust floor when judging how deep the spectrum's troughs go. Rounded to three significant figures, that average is 1.47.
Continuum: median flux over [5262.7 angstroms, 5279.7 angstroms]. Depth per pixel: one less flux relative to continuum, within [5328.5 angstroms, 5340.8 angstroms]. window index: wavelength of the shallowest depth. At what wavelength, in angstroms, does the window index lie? 5337.10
